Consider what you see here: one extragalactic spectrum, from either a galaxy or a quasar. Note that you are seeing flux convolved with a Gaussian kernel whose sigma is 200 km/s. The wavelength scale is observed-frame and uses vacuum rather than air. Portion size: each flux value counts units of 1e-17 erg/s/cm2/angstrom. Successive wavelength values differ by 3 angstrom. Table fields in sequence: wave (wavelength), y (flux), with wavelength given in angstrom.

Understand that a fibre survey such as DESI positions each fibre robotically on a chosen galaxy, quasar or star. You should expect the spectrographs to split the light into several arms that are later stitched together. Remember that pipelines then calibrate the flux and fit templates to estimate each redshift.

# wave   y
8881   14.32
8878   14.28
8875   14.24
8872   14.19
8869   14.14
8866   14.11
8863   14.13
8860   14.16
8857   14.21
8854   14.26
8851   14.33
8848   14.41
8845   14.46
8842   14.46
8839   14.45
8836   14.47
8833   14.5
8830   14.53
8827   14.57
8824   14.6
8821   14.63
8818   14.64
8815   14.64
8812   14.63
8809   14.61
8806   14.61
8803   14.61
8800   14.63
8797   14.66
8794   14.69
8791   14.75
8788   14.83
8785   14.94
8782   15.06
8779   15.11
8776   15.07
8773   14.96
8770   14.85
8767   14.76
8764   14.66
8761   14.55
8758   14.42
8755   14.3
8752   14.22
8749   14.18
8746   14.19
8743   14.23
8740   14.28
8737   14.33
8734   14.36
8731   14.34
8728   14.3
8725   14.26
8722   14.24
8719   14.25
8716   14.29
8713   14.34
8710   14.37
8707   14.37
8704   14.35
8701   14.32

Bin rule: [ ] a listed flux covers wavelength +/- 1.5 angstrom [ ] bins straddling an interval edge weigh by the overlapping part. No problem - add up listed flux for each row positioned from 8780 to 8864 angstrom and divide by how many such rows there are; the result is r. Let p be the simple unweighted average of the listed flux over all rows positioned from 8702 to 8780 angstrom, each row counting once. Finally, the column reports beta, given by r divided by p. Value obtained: 1.01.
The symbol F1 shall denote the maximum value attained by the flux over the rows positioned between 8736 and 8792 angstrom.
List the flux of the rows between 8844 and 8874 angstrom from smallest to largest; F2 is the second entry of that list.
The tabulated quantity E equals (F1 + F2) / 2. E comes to 14.6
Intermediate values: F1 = 15.11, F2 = 14.13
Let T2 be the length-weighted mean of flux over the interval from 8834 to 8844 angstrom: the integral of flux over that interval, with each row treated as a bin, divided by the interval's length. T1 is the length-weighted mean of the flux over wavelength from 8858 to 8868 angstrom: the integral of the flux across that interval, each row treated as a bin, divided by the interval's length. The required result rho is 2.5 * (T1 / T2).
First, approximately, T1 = 14.1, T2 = 14.5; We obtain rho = 2.444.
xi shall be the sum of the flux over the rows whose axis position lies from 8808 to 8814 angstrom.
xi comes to 29.2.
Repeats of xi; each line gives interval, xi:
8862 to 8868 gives 28.2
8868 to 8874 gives 28.3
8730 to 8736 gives 28.7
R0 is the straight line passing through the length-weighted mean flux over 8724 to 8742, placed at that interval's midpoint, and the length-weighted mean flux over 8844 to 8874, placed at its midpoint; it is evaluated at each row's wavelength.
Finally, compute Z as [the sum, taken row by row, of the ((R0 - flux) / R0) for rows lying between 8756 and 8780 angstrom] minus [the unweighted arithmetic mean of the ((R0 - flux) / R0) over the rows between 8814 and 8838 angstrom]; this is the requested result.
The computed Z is -0.262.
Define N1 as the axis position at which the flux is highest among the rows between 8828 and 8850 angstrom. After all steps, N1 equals 8830 angstrom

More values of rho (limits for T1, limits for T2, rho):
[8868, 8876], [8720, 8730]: 2.486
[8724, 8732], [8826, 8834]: 2.460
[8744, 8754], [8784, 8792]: 2.393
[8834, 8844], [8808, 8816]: 2.472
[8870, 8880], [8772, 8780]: 2.365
